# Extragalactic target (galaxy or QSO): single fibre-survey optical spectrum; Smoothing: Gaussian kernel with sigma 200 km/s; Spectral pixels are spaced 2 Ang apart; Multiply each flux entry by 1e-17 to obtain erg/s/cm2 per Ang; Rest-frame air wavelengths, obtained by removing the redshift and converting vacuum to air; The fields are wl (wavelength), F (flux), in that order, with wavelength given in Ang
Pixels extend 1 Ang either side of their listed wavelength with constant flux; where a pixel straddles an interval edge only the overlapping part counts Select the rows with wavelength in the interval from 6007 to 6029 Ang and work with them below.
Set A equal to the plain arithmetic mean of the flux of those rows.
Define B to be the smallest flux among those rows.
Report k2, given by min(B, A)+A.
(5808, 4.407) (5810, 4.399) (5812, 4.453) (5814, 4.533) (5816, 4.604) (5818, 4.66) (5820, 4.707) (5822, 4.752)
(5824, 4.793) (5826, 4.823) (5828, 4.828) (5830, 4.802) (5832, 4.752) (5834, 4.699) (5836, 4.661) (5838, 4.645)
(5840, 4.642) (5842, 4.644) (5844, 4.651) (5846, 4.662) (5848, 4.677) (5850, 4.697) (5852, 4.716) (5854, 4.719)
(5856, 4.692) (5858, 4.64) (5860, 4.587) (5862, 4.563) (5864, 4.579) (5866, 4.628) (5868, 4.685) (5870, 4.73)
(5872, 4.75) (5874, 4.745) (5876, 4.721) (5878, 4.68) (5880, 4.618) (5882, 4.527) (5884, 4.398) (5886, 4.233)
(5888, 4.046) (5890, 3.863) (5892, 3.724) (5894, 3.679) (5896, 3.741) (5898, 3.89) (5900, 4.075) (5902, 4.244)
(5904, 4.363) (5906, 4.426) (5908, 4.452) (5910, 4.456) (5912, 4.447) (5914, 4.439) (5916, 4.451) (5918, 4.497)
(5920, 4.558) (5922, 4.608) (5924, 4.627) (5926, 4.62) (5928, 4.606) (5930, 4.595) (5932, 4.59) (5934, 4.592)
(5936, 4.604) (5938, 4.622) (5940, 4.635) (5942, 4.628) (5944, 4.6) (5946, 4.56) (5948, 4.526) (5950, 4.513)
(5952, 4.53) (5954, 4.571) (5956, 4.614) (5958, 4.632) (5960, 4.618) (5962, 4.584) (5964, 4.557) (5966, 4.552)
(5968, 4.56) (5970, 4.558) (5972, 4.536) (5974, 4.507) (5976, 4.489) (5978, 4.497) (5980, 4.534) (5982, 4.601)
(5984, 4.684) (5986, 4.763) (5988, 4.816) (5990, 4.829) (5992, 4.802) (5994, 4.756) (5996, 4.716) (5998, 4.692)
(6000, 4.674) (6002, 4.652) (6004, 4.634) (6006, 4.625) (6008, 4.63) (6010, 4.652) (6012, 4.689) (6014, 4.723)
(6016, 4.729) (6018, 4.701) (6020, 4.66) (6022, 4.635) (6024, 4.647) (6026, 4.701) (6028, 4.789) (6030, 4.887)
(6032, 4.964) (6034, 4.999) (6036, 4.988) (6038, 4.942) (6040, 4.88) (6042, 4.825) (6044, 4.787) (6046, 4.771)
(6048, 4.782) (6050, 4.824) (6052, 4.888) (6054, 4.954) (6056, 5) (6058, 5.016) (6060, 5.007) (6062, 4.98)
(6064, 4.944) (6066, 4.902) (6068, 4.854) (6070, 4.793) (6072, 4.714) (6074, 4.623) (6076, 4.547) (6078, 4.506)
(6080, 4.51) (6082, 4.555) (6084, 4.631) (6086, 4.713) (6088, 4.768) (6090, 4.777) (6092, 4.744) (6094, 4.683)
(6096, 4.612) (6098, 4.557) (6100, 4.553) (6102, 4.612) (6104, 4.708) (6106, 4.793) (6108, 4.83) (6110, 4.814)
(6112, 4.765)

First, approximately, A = 4.69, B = 4.63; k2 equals 9.32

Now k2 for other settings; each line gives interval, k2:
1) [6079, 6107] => 9.17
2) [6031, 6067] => 9.69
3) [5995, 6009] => 9.29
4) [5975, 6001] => 9.17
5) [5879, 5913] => 7.87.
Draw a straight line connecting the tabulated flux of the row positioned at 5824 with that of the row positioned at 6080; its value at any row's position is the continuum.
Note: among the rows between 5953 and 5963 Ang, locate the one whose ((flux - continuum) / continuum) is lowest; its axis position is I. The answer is 5954 Ang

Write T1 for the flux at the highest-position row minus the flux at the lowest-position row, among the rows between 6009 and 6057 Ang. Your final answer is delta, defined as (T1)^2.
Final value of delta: 0.121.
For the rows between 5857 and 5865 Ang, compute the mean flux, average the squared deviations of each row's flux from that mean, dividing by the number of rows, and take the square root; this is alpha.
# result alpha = 0.029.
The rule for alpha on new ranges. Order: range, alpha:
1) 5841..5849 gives 0.012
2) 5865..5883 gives 0.069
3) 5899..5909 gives 0.139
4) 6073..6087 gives 0.070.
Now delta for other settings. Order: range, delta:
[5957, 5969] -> 0.005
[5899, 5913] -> 0.138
